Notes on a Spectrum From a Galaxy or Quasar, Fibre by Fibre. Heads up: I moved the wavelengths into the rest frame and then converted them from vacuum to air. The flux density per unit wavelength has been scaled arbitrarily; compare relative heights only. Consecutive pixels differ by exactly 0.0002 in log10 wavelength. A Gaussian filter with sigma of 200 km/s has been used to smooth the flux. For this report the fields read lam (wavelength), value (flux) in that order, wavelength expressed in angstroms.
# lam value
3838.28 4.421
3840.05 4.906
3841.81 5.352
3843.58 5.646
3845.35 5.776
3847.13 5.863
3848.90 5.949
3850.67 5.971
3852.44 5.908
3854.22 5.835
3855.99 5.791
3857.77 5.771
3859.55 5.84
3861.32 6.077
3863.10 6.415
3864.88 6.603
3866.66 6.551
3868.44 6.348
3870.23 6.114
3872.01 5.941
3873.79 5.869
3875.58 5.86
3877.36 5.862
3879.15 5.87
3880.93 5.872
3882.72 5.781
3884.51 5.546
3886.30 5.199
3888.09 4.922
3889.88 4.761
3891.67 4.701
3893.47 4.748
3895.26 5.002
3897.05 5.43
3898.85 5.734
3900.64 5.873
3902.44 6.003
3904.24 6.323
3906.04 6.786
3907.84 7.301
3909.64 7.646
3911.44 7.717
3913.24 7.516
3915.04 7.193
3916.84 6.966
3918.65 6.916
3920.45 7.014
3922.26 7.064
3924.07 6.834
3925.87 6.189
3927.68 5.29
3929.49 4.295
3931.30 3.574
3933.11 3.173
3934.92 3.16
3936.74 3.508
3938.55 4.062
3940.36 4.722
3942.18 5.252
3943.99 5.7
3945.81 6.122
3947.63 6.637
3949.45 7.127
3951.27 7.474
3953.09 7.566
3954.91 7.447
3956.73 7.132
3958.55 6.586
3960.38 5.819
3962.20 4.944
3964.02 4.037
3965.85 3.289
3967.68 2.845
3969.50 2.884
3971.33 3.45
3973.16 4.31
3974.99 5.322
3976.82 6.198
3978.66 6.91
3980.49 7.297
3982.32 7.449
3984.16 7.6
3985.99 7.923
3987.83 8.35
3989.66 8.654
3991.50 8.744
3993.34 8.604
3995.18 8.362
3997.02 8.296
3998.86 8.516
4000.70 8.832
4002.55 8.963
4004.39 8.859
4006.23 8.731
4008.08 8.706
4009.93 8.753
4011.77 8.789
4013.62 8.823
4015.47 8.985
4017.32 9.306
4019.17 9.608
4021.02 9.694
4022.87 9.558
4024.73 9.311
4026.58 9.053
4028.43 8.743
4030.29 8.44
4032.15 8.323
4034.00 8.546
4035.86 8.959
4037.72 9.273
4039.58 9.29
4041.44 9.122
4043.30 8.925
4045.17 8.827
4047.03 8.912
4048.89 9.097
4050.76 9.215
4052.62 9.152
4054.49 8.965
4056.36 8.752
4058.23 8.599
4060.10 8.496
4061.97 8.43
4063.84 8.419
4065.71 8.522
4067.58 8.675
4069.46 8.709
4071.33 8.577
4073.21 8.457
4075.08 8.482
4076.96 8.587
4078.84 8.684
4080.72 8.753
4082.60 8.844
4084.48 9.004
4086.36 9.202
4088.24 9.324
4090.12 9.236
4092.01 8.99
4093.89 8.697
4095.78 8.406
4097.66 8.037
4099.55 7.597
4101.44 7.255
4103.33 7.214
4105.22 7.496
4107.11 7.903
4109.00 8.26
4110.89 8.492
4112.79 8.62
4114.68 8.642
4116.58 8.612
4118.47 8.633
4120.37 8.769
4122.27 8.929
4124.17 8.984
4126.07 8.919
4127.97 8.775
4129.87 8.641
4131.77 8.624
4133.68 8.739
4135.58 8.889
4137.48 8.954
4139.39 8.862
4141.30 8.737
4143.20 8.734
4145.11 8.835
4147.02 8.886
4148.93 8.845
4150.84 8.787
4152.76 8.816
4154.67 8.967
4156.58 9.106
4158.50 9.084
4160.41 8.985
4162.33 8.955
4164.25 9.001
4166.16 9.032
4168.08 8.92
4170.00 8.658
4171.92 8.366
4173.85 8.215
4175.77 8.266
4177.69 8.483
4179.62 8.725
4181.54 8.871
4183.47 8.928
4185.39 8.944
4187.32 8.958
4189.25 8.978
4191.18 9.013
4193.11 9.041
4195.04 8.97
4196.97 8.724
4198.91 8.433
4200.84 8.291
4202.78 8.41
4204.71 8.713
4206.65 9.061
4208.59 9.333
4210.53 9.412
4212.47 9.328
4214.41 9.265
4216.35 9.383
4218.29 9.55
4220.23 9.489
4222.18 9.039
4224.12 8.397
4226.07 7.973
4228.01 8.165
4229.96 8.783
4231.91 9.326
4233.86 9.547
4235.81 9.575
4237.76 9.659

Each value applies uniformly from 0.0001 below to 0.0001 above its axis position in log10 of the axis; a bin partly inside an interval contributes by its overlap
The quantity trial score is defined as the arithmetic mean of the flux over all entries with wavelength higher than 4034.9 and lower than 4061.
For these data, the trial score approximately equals 9.0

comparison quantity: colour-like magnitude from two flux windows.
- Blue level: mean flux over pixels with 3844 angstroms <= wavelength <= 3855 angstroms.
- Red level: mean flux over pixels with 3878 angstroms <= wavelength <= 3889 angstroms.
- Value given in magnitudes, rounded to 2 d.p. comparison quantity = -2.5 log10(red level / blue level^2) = 1.99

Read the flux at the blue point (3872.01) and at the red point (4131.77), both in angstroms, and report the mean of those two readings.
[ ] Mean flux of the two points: 7.28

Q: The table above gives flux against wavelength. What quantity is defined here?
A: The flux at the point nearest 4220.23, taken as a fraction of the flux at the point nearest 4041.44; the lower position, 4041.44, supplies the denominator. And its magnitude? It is 1.04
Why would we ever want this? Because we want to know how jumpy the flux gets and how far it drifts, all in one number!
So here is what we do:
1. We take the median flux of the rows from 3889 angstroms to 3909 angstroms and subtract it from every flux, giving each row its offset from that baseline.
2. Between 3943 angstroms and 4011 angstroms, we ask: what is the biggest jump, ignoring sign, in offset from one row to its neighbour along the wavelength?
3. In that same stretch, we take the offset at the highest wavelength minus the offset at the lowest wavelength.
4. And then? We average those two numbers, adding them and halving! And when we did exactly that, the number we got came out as 2.0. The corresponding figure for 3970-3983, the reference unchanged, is 2.5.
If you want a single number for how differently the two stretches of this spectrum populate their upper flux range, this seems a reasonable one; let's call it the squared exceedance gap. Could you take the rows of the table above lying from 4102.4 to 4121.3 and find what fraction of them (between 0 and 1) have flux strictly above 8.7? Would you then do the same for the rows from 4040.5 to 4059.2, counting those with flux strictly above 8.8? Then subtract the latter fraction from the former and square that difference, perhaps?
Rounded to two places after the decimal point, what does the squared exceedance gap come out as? 0.49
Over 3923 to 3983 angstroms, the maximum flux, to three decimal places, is 7.566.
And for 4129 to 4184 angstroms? 9.106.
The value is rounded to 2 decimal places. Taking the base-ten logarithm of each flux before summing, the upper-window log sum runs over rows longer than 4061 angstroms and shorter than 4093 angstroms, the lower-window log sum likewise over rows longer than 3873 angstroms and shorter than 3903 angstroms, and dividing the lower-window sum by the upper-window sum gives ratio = 0.78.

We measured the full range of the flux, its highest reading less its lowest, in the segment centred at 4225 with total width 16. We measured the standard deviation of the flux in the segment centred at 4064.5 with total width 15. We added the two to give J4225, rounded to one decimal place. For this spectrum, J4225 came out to 1.7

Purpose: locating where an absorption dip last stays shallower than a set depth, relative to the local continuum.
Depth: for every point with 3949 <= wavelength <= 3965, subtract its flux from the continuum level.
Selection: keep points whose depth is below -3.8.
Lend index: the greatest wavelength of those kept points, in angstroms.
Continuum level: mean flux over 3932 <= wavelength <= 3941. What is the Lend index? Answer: 3953.09 angstroms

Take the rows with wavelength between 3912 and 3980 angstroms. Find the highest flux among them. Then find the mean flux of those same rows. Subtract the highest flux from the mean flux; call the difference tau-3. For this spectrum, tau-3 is -2.0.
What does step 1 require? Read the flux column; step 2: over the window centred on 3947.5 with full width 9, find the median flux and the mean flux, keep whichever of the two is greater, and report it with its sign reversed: -6.6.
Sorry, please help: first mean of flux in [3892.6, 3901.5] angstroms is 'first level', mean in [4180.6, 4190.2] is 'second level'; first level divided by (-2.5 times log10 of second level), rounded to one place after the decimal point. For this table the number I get -2.3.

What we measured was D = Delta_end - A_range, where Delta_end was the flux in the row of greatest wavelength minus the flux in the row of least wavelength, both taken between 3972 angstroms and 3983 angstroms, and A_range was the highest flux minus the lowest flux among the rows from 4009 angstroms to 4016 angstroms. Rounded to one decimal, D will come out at 2.9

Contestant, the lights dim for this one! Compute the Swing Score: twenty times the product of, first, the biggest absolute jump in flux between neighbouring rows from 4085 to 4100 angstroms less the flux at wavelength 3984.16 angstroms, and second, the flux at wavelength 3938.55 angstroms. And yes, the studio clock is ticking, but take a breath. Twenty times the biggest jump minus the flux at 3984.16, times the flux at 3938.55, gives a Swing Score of -582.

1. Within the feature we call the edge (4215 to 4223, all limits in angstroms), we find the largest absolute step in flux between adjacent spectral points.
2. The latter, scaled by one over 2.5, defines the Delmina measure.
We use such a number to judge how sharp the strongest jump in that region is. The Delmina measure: 0.18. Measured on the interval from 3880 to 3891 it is 0.14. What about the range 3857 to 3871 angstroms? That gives 0.14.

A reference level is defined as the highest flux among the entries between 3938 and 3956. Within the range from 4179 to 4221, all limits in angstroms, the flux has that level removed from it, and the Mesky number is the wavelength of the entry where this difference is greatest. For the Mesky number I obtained 4218.29 angstroms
